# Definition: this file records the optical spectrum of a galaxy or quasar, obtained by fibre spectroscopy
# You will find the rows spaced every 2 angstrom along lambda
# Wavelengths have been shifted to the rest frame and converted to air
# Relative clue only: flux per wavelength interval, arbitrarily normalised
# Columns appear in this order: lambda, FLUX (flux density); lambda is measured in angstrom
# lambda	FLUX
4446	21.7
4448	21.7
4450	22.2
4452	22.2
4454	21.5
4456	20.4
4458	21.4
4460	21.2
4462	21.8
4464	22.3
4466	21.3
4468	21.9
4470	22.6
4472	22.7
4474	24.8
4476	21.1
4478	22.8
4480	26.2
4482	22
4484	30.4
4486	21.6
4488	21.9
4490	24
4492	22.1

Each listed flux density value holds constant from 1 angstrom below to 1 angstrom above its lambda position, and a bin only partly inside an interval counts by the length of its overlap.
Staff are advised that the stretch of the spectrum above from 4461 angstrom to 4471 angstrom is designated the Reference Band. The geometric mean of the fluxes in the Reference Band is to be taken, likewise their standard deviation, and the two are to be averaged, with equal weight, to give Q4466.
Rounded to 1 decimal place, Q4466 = 11.2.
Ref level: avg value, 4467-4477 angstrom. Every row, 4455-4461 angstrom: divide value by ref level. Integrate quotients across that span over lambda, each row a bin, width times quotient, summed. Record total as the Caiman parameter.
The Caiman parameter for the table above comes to 5.57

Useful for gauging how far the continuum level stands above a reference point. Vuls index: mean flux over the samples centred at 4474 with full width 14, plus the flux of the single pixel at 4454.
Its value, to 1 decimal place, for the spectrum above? 44.7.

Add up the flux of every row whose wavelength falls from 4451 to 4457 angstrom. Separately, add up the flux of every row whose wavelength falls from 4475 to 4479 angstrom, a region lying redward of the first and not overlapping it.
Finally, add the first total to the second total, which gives 108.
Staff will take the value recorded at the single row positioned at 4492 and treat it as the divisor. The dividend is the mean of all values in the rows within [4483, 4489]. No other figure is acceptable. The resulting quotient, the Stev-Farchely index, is 1.11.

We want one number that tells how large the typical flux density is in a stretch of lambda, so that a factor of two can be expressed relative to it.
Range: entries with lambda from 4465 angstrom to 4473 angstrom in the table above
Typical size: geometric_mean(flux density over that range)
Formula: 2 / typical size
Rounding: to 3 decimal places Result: 0.090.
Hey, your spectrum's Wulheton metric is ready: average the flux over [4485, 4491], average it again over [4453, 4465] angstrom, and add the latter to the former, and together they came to 43.9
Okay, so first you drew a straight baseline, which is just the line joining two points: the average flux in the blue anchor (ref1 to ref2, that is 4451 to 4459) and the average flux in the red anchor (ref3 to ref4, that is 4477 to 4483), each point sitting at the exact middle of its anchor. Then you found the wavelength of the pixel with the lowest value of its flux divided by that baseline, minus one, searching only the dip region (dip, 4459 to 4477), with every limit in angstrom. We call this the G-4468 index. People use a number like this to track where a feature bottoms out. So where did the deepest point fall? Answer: 4476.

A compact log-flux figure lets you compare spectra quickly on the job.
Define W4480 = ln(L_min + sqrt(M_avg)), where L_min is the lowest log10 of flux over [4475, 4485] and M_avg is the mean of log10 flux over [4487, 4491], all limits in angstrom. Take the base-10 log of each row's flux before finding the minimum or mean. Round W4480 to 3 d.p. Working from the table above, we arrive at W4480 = 0.913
